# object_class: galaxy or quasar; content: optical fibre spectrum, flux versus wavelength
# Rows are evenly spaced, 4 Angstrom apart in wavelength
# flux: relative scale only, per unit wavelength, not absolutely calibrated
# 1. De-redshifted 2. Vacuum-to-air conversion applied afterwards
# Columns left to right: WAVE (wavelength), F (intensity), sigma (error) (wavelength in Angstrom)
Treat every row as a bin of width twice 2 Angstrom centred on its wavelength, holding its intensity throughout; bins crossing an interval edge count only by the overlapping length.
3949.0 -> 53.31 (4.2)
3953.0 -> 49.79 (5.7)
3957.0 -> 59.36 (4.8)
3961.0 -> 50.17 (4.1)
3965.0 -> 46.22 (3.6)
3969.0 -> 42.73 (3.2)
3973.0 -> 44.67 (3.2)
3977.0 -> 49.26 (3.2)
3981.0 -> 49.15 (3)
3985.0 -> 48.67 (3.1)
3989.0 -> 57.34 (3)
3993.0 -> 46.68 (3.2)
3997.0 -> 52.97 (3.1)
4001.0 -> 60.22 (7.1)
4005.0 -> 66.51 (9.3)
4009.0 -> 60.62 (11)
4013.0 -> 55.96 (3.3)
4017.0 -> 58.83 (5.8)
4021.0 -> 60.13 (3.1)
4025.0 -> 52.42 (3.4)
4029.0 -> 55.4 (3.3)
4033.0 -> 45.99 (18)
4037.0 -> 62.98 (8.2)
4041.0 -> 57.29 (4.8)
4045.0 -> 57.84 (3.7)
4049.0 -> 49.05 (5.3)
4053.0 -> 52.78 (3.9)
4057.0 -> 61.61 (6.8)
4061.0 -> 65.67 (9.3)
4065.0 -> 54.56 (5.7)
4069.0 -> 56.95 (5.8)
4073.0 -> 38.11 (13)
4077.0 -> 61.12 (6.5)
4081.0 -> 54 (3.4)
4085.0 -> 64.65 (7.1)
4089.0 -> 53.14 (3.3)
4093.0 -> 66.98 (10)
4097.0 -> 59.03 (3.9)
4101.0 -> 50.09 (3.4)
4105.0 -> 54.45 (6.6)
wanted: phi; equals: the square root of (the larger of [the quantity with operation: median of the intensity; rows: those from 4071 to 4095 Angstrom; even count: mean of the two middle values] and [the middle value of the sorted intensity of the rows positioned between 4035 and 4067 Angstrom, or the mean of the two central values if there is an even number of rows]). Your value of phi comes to 7.59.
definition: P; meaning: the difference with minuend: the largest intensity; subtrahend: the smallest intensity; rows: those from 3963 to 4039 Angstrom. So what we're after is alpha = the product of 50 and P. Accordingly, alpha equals 1189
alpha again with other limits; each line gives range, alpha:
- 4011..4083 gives 1378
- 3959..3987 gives 372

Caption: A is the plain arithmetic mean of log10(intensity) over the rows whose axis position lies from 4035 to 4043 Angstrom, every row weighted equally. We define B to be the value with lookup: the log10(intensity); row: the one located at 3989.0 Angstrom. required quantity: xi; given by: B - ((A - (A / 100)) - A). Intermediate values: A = 1.78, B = 1.76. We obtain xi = 1.776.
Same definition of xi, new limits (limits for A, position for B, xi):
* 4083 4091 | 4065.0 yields 1.755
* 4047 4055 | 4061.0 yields 1.834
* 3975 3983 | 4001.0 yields 1.797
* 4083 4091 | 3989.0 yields 1.776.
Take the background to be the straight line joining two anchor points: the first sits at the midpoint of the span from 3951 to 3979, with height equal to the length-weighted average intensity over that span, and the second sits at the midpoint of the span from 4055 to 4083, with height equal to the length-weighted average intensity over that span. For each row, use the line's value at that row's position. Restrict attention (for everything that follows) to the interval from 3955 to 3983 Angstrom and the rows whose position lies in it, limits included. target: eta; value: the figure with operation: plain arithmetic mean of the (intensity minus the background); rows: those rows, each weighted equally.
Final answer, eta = -0.4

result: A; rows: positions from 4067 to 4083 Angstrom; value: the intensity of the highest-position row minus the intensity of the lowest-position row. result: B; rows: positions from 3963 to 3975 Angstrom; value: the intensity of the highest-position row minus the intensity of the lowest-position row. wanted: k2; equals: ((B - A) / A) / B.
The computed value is 0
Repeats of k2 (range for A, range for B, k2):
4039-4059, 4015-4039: 0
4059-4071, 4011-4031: 2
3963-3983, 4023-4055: -2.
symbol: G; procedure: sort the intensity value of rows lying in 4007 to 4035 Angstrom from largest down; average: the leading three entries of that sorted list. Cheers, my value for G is 60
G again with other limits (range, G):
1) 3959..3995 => 52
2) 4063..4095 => 64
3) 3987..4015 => 62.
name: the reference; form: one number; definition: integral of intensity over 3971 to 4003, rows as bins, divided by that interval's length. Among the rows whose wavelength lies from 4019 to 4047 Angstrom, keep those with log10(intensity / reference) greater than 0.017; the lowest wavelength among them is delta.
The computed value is 4021.0 Angstrom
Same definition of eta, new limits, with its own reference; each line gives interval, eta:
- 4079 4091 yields 0.2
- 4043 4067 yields 1.9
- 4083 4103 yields 1.1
